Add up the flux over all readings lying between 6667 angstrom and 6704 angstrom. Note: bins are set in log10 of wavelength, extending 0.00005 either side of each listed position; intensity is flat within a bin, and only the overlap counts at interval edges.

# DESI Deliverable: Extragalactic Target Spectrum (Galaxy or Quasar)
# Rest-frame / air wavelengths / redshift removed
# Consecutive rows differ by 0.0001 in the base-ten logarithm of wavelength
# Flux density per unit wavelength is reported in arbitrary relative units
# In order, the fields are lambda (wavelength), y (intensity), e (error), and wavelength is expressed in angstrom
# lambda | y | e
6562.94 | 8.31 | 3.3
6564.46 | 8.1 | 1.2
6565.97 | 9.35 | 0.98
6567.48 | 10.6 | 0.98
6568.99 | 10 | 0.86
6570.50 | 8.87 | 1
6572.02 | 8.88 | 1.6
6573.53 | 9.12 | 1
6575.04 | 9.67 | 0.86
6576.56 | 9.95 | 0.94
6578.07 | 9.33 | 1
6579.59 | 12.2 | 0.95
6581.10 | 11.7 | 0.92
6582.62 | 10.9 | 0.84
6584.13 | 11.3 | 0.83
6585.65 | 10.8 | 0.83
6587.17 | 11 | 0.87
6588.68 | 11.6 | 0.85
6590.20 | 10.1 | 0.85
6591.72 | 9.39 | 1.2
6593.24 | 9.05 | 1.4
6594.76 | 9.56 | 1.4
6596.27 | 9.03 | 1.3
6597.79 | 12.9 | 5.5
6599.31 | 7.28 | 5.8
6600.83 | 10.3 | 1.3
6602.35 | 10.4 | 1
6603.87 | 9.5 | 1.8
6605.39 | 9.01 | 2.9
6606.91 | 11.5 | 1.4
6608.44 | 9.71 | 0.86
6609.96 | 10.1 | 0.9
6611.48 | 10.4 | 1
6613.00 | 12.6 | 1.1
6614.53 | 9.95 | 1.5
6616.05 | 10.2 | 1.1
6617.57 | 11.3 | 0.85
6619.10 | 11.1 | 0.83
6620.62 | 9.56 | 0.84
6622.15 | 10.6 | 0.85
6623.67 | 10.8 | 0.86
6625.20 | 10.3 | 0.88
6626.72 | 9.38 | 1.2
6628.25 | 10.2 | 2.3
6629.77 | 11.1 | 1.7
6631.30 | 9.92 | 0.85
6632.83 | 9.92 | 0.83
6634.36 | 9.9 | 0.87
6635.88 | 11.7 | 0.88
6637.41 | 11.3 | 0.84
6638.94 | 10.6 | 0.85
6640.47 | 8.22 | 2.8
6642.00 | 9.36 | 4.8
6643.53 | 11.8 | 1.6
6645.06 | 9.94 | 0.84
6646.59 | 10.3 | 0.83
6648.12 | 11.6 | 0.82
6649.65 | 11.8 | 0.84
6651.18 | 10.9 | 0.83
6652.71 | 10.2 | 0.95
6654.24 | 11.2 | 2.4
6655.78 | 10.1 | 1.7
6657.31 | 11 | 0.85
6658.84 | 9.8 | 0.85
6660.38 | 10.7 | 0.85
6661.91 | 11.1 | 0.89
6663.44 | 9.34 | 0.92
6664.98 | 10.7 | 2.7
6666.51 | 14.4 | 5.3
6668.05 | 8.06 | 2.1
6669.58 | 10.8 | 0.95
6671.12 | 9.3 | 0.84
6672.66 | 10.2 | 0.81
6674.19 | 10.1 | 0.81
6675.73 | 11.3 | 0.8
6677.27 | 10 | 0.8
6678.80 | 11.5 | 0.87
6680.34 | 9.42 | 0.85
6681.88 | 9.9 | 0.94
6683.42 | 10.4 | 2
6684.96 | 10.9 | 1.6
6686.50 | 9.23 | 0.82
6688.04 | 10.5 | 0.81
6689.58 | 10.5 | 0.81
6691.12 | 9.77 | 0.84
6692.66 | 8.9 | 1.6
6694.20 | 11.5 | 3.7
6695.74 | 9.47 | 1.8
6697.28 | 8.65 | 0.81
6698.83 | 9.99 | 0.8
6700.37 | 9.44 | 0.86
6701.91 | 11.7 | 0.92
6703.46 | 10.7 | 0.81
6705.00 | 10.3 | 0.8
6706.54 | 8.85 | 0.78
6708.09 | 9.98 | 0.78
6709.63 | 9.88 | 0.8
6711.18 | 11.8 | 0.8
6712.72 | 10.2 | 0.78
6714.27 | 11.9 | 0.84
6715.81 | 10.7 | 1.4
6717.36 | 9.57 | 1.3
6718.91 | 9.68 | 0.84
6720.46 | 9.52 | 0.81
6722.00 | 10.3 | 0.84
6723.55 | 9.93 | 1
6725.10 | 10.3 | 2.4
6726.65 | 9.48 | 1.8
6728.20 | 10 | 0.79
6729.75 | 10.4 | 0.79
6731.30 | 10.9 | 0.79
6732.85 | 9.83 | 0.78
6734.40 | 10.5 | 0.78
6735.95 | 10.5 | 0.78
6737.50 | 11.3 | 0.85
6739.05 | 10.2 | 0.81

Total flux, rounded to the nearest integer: 242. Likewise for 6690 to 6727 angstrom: 243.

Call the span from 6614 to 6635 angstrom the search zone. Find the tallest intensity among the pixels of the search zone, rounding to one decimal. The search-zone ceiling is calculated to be 11.3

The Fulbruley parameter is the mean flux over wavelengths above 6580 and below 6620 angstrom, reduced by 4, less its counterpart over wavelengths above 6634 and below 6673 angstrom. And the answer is -4.14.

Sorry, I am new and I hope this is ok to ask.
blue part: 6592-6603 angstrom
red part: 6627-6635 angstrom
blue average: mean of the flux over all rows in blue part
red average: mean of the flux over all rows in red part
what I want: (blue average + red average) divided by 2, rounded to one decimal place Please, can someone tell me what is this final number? 10.0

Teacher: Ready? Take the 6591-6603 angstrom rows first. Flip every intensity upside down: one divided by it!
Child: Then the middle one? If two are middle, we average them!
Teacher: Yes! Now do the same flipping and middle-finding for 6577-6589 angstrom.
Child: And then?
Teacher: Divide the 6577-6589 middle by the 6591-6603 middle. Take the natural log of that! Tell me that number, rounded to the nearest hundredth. -0.16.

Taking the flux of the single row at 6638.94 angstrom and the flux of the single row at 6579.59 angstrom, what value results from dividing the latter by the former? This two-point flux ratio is 1.15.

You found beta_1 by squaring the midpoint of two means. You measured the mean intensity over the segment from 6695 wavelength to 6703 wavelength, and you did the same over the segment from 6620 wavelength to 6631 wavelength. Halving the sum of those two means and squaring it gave 101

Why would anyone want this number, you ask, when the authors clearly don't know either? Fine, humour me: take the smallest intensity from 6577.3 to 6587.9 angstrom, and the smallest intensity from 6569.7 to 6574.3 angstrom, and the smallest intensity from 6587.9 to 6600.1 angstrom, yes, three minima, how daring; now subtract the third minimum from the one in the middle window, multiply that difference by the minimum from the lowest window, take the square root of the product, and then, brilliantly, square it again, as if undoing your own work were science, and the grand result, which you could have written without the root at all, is 18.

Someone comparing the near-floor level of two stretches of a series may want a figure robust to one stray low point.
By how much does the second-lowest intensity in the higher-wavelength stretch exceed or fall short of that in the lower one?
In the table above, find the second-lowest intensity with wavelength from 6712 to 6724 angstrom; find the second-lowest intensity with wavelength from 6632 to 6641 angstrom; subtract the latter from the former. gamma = -0.33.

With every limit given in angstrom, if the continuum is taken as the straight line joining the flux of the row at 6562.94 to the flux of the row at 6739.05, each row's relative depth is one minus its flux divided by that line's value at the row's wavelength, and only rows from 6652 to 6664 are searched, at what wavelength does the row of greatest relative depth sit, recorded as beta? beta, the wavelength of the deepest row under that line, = 6663.44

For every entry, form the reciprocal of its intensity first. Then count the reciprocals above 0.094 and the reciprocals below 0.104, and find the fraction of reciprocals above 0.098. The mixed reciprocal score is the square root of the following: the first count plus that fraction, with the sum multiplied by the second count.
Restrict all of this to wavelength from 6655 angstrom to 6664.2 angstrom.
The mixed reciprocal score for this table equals 4.18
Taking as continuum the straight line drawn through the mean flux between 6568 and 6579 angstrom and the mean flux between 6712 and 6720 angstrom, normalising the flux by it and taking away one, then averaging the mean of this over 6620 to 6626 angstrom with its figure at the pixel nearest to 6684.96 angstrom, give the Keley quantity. 0.064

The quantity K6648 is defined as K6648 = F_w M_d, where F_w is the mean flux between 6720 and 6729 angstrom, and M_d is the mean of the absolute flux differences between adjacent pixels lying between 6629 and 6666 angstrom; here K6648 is 10.4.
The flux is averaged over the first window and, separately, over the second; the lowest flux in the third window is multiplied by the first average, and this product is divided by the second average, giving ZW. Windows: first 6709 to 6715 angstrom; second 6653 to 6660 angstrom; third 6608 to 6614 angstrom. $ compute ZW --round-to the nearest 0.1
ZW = 10.1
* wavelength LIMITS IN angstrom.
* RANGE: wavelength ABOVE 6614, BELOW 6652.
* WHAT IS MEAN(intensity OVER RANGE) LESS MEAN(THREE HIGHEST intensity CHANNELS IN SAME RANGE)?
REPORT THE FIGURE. -1.3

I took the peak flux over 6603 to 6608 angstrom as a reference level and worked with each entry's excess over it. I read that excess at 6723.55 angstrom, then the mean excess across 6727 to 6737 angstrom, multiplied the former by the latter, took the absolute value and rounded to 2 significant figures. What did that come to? 1.8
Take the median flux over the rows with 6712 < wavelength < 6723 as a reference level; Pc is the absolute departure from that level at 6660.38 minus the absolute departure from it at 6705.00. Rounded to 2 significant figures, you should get 0.40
